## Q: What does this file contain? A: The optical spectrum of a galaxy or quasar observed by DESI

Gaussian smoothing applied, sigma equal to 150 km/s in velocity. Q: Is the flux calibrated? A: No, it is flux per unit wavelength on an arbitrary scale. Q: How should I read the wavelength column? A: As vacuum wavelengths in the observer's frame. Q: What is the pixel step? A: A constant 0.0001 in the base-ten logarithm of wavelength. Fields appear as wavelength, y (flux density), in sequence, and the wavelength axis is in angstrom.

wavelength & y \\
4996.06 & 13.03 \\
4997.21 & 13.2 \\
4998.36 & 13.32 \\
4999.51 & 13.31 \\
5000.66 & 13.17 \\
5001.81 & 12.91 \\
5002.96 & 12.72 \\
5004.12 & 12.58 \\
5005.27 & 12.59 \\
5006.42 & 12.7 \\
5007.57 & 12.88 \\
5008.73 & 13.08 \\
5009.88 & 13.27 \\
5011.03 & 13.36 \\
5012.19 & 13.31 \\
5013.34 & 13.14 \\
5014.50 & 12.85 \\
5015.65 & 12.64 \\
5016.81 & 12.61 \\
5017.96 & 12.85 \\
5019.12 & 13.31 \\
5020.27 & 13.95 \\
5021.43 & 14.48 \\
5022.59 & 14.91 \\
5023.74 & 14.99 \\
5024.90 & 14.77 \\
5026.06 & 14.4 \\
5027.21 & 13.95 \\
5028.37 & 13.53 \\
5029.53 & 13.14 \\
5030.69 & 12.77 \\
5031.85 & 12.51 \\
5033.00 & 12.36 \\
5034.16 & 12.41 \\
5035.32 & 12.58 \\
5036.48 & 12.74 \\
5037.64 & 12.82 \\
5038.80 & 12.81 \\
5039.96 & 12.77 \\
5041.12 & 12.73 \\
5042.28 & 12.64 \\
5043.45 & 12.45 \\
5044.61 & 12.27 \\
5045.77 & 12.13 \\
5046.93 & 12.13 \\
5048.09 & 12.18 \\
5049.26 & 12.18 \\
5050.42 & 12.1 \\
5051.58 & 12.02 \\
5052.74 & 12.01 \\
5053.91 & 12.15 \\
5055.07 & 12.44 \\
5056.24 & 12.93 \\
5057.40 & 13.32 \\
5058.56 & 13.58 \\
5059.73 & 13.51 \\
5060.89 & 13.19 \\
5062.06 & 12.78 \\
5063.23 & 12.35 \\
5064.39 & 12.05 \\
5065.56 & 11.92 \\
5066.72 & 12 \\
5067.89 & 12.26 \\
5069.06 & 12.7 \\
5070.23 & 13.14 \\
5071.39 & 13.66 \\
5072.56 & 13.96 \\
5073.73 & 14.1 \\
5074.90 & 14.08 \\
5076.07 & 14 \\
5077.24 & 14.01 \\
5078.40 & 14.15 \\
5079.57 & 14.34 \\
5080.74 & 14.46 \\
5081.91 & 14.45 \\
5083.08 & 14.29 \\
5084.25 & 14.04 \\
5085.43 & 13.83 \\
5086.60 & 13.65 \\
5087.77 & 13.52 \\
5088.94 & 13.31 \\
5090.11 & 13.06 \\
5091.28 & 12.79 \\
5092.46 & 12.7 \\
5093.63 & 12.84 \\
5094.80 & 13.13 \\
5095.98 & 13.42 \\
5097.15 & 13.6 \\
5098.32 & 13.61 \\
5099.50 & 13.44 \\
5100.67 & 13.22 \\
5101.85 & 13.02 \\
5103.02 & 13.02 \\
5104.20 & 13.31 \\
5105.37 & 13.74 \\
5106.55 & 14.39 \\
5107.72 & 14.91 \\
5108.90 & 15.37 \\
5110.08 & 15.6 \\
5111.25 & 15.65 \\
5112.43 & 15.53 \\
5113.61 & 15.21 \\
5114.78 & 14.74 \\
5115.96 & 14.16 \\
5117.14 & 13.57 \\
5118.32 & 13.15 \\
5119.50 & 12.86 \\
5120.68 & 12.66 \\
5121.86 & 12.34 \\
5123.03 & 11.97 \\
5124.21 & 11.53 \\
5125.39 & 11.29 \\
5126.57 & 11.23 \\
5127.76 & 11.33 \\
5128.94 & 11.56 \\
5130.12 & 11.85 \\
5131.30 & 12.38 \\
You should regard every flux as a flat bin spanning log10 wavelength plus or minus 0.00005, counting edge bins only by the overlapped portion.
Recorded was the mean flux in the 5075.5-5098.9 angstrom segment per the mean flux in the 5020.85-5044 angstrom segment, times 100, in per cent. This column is 103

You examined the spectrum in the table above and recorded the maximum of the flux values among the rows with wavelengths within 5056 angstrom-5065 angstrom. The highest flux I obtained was 13.58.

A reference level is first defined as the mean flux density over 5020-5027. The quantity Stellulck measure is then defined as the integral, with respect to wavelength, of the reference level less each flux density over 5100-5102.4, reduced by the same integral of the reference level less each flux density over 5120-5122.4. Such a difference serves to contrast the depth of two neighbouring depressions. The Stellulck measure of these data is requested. -1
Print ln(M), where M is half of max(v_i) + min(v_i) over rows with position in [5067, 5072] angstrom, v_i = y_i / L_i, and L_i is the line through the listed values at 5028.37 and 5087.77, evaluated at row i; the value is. -0.043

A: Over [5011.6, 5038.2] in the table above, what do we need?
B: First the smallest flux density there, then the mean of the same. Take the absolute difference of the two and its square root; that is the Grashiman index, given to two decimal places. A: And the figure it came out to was 0.99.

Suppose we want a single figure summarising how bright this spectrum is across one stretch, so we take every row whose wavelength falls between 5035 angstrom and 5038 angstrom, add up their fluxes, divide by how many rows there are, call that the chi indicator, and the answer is 12.7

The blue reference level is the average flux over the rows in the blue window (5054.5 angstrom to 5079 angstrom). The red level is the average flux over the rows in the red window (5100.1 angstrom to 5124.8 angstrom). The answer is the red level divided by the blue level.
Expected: 1.05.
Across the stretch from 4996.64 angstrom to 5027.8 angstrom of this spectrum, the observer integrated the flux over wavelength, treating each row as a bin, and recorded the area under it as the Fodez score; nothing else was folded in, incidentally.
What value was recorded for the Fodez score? 417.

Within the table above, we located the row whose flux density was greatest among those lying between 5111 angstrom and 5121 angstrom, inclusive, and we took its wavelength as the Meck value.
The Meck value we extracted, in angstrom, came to 5111.25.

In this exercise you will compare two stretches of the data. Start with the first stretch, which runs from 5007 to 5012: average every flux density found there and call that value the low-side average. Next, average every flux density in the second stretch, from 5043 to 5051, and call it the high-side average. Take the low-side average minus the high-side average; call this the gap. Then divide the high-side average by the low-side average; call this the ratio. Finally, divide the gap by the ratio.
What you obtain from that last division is 1.0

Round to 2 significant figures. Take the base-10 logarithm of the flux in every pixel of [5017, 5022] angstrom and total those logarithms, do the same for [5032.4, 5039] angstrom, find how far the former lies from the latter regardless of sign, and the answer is 2.1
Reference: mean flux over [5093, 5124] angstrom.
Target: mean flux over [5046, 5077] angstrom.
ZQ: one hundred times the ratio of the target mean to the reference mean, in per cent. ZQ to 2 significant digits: 93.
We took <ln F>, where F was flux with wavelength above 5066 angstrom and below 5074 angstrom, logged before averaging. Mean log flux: 2.57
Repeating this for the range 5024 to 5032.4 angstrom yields 2.61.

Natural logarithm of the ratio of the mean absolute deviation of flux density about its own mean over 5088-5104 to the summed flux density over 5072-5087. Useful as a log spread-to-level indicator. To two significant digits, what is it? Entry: -6.6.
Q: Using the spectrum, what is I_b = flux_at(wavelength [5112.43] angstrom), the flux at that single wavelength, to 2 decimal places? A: 15.53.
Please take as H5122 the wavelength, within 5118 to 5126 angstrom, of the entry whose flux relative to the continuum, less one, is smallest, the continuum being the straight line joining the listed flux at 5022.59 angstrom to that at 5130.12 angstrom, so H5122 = 5125.39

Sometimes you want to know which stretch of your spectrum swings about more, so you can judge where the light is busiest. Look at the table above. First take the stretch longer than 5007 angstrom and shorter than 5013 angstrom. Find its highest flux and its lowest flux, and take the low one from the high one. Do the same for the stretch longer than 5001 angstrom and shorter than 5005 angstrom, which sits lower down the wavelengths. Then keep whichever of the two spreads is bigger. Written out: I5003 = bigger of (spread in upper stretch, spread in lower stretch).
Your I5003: 0.5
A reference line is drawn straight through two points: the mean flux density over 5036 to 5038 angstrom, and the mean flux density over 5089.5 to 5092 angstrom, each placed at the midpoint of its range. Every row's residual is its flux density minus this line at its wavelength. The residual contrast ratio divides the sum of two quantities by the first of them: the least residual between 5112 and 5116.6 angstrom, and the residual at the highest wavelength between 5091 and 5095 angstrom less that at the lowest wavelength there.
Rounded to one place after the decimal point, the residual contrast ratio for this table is 1.3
